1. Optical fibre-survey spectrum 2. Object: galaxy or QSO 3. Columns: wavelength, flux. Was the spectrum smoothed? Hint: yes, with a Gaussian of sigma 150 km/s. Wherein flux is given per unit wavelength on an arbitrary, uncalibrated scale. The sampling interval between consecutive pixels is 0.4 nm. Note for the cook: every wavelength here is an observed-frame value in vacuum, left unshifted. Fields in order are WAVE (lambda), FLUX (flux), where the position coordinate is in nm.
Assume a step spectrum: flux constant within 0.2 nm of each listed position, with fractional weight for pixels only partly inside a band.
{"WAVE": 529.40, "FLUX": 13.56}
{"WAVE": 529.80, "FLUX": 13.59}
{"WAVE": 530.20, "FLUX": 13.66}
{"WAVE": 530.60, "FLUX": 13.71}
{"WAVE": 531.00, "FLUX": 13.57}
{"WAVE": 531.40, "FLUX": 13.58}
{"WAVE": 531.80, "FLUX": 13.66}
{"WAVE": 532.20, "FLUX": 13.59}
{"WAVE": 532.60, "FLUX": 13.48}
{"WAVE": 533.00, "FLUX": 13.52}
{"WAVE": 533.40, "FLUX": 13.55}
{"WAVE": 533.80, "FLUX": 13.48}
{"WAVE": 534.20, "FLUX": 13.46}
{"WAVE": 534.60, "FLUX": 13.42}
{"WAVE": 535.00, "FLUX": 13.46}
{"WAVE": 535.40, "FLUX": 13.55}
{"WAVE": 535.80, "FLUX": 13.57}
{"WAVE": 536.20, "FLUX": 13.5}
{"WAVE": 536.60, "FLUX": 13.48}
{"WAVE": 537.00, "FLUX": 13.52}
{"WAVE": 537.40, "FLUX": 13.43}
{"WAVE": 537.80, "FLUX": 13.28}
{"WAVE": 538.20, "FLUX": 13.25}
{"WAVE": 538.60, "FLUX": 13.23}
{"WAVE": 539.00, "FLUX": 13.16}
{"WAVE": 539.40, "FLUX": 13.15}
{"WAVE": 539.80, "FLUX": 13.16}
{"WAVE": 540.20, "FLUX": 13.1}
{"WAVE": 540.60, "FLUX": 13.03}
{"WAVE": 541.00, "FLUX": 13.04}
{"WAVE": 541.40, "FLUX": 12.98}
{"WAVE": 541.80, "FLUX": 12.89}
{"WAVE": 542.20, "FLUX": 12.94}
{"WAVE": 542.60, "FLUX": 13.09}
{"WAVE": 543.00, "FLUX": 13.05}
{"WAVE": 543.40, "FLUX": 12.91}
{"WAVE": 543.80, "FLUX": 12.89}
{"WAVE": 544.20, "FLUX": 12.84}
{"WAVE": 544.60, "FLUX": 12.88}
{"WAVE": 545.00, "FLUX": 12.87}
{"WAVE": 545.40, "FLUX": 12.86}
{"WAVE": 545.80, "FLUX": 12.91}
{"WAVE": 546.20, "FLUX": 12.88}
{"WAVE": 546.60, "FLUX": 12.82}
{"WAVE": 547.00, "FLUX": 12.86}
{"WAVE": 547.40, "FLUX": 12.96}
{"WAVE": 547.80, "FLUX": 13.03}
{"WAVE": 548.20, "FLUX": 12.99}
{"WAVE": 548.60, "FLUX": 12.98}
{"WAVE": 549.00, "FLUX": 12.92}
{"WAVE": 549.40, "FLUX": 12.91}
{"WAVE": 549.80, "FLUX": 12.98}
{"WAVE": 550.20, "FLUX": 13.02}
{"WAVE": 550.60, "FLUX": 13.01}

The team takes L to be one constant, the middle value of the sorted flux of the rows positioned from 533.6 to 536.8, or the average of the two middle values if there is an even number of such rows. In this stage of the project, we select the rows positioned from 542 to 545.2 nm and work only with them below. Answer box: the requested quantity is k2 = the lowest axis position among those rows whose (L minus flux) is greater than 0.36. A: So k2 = 542.20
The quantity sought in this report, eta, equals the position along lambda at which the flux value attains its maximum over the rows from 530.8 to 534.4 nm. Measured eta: 531.80 nm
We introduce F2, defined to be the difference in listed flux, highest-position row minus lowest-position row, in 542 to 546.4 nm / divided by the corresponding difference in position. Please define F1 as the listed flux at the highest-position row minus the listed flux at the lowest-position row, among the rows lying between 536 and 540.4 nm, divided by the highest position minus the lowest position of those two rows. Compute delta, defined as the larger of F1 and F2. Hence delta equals -0.015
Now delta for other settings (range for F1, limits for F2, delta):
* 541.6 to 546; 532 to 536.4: 0.005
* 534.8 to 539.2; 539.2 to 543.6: -0.060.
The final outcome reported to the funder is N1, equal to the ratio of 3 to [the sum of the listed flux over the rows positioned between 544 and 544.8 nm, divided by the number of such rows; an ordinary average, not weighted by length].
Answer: 0.233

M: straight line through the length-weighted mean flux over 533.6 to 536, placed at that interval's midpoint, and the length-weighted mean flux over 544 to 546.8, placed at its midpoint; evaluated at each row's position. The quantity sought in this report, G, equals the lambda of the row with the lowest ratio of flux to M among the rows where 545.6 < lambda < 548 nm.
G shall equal 546.60 nm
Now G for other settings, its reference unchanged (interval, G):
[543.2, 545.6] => 544.20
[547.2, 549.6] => 547.40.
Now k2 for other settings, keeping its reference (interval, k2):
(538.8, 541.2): 540.20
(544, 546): 544.20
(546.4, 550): 546.60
